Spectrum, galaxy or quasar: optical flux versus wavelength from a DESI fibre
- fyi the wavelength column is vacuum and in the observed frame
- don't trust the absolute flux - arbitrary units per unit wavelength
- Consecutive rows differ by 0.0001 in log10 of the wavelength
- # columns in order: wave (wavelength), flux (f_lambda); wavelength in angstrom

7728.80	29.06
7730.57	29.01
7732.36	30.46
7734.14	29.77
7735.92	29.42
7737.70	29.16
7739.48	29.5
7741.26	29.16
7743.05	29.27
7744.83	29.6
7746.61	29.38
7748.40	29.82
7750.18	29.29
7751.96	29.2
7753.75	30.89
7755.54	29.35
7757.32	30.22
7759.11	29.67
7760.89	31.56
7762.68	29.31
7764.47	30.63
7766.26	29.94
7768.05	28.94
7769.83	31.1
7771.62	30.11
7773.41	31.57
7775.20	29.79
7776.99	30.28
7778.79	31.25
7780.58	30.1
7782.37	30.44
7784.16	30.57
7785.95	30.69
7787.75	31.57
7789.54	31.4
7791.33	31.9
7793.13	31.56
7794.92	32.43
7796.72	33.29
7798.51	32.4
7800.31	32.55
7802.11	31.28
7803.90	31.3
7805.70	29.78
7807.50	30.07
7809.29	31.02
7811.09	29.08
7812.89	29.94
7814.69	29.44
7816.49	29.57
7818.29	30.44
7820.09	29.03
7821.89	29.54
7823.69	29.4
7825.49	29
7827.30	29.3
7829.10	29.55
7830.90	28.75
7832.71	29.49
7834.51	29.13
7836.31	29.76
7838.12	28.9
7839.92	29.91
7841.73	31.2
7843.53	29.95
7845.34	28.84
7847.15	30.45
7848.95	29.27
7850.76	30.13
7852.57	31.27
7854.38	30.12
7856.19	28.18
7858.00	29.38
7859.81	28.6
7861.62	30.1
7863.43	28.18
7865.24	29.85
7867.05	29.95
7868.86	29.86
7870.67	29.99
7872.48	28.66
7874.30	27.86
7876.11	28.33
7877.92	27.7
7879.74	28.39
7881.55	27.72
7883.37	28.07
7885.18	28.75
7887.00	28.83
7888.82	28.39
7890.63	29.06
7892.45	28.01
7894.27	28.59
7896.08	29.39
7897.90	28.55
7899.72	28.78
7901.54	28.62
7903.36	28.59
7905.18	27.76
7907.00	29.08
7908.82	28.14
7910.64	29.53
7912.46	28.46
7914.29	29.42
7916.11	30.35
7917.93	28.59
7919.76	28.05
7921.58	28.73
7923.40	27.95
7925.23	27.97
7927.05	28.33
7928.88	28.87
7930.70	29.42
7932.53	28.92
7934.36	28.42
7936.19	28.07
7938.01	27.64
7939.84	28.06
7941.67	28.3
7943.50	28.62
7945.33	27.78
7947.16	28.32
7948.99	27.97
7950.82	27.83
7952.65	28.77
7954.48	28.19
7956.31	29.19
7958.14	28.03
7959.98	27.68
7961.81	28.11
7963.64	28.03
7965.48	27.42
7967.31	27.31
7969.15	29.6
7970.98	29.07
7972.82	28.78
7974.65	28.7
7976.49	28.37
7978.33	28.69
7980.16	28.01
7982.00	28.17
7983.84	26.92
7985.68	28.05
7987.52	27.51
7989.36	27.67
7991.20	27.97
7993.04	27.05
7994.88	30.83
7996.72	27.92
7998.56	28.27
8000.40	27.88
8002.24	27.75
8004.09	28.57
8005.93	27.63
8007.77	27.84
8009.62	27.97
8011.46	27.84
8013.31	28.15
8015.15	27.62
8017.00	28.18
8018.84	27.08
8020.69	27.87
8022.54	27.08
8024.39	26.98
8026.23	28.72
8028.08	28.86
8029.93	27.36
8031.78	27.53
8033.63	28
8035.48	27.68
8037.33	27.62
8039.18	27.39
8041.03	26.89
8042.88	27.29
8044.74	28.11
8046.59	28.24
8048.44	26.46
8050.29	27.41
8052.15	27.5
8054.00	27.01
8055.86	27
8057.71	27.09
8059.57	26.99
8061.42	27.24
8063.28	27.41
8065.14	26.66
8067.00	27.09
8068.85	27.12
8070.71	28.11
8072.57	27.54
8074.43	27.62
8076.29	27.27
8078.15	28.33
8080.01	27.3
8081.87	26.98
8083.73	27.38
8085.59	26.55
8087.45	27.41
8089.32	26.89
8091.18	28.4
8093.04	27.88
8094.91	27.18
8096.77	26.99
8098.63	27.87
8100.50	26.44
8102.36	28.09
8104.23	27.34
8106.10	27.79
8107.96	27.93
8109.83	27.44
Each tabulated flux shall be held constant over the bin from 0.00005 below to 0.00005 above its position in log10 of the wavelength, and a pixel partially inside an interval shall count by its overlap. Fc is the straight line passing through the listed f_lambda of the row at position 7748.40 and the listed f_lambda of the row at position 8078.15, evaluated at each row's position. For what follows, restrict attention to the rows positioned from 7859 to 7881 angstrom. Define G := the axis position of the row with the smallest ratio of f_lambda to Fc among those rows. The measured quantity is 7877.92 angstrom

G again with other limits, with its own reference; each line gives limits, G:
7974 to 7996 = 7983.84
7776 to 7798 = 7780.58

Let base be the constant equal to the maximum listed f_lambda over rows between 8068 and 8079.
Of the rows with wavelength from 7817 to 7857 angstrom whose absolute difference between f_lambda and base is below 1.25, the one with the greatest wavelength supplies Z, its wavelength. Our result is 7856.19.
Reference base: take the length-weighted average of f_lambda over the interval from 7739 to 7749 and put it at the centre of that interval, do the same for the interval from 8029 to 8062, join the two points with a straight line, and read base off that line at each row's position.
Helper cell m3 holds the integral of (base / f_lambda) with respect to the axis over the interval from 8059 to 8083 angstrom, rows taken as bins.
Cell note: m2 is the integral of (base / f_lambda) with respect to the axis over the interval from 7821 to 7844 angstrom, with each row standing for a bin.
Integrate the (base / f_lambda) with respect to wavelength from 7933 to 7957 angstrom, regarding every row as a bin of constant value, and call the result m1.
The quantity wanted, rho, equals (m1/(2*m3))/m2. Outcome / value 0.0222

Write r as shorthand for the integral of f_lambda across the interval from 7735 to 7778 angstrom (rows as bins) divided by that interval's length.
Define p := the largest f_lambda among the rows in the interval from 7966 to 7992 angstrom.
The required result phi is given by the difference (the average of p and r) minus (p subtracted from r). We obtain 29.5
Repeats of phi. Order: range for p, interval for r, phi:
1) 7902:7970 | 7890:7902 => 31.2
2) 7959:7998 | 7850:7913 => 31.8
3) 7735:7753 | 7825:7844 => 30.0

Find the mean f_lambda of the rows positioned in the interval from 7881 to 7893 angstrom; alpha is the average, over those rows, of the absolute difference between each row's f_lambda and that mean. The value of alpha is 0.41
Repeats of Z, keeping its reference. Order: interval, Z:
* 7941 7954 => 7952.65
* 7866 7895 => 7894.27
